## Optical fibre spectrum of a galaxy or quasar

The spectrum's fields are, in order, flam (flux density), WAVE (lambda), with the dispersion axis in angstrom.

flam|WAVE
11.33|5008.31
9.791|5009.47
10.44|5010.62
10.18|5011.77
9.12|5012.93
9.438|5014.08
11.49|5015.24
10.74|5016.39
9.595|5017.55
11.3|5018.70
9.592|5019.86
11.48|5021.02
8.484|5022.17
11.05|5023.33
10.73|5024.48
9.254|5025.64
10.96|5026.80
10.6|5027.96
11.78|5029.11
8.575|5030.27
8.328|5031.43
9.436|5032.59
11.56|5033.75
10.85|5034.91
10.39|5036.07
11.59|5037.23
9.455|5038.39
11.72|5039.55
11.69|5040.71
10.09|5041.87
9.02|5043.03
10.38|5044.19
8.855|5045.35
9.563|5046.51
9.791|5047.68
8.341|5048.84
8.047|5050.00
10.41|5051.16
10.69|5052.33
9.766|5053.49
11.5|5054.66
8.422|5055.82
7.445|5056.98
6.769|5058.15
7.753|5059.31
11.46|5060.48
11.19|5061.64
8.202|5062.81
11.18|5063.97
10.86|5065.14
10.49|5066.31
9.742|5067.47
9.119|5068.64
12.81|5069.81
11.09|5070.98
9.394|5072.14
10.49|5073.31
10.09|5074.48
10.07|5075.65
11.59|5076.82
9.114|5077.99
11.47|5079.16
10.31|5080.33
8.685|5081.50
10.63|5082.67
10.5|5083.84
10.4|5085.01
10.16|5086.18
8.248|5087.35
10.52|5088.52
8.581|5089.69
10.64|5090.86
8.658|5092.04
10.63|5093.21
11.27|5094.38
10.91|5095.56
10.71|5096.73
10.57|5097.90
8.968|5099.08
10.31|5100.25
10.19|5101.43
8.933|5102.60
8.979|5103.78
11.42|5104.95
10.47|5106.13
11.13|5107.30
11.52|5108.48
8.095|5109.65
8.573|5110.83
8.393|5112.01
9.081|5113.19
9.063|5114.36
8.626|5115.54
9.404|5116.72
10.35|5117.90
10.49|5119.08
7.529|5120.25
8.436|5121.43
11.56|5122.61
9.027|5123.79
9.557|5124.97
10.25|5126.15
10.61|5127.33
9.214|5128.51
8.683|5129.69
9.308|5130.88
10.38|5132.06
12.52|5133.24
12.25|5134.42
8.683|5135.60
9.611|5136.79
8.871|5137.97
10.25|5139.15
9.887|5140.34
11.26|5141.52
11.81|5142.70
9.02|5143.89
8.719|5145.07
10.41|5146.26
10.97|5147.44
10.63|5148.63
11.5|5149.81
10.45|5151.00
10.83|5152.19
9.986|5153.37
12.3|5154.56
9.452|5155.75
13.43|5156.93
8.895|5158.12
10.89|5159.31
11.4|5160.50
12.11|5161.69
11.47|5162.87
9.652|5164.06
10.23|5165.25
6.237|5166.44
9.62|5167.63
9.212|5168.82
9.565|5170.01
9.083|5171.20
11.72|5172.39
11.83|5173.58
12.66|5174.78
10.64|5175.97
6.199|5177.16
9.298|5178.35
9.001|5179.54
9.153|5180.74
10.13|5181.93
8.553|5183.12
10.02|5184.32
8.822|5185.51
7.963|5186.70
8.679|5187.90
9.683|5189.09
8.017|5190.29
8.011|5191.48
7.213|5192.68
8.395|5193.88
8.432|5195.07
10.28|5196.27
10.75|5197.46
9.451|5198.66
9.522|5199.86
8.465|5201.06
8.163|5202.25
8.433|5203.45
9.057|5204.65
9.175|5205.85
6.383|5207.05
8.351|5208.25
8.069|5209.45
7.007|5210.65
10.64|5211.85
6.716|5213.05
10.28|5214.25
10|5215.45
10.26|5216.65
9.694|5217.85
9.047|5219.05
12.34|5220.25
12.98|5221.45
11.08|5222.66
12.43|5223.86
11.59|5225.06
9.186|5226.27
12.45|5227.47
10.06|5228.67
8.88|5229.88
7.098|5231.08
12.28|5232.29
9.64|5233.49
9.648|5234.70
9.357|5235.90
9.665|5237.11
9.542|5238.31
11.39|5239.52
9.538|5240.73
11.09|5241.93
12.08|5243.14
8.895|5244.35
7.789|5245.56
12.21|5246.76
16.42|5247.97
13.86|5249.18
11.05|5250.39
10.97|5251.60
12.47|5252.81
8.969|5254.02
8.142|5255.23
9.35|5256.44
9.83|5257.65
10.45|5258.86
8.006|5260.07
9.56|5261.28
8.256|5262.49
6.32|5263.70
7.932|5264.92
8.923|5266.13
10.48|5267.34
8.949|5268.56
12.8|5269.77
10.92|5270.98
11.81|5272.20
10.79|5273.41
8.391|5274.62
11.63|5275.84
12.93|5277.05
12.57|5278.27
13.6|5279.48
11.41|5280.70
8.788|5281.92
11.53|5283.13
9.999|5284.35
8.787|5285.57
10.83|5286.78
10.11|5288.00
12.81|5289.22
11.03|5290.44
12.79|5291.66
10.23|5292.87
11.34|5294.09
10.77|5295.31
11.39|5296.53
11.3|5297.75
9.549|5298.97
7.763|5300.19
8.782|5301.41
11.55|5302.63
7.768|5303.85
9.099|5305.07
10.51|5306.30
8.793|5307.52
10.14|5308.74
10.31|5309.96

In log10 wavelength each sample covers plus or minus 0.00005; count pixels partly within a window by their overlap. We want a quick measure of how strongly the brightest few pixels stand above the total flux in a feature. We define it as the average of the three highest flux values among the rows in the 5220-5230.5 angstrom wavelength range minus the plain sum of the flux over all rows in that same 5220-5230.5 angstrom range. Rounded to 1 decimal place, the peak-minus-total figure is -88.4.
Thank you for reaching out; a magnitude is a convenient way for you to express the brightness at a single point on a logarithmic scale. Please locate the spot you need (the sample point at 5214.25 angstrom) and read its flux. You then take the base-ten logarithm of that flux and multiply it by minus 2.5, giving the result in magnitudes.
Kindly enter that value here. -2.53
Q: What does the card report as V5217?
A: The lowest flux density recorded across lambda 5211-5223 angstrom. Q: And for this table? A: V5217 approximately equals 6.716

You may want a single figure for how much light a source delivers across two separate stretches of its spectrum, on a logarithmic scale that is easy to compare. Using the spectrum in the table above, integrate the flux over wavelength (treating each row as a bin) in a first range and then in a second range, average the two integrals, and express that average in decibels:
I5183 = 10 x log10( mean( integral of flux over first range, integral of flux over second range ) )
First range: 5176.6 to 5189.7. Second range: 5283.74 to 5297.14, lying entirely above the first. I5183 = 21.2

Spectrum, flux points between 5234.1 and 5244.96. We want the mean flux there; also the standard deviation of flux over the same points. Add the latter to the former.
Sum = 11.2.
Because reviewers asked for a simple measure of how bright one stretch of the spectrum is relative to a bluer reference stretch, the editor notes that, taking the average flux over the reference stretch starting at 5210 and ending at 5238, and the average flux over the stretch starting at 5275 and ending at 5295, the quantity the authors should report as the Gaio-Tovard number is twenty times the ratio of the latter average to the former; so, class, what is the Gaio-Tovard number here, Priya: 22.3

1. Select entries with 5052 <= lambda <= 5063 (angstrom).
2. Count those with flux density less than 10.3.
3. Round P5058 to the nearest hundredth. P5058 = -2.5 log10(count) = -1.95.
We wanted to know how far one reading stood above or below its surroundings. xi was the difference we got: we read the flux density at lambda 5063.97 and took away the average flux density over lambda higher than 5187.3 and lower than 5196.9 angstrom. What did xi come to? 2.6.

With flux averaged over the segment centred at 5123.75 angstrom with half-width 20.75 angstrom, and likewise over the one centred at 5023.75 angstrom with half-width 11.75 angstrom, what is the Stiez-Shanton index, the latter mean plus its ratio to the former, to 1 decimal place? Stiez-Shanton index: 11.3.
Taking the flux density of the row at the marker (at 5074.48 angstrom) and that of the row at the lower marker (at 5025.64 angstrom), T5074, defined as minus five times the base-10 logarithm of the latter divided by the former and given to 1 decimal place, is 0.2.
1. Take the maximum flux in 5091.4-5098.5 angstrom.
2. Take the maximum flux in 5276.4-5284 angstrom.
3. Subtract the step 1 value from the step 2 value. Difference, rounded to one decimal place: 2.3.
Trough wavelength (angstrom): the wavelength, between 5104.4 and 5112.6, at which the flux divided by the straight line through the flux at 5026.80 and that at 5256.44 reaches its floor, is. 5109.65 angstrom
